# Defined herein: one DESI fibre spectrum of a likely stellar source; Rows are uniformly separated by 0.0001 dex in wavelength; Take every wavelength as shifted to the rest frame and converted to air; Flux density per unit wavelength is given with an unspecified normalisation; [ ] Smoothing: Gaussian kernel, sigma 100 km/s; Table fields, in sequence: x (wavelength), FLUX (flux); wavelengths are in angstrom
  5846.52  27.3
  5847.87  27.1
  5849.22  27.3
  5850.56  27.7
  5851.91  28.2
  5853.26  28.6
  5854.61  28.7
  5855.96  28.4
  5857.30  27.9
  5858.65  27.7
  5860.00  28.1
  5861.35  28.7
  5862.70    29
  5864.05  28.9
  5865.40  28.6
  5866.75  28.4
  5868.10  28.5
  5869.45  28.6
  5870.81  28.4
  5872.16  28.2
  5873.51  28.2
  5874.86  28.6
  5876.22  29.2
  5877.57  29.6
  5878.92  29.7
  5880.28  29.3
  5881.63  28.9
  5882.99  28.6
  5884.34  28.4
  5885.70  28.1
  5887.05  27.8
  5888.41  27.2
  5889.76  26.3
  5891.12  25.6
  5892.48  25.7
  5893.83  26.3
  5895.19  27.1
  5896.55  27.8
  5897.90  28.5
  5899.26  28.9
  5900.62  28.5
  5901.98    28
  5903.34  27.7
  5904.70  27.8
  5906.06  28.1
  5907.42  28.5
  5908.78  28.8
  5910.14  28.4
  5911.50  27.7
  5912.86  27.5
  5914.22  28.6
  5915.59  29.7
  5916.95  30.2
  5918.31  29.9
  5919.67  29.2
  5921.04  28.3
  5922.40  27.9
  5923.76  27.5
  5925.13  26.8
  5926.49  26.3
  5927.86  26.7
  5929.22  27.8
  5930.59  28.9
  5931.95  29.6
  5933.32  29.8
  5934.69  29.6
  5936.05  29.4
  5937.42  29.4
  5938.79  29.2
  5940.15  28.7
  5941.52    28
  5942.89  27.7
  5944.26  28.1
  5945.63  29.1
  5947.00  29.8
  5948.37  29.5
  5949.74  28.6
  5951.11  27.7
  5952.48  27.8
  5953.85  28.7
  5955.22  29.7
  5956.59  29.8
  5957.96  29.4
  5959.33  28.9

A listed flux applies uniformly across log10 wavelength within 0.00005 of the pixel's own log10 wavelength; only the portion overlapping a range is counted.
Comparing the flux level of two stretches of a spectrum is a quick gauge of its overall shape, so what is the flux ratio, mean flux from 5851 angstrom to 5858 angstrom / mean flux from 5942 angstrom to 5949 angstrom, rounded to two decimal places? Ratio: 0.98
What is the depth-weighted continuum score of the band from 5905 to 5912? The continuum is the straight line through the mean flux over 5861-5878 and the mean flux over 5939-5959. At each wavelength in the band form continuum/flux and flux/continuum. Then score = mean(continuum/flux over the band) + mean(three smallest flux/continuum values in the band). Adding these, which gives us 1.99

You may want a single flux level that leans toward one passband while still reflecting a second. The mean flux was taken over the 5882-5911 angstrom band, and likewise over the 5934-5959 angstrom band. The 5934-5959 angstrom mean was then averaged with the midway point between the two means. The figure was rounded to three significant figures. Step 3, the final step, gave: 28.6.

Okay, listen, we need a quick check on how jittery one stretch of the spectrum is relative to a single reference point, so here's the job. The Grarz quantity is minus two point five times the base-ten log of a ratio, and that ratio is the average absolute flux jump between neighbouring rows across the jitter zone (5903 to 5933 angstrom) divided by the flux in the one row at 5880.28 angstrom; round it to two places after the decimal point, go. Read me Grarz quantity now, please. 4.25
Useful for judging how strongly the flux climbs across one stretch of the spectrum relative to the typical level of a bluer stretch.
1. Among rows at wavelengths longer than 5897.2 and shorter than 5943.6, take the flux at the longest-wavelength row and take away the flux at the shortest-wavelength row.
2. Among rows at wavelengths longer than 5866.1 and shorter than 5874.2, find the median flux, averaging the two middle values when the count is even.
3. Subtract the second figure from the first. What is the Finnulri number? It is -29.2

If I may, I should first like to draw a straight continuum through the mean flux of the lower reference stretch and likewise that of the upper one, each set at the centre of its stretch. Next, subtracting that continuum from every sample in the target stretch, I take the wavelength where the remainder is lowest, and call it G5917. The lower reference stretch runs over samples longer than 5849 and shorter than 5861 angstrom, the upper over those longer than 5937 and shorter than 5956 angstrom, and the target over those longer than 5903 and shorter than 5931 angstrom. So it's 5926.49 angstrom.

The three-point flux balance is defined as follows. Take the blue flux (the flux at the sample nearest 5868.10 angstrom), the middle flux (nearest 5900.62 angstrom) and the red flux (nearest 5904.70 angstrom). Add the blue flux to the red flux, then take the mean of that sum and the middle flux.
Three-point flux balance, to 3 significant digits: 42.4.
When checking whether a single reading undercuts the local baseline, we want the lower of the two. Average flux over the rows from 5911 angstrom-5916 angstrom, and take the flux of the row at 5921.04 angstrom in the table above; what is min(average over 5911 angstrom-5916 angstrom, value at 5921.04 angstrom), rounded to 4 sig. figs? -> 28.30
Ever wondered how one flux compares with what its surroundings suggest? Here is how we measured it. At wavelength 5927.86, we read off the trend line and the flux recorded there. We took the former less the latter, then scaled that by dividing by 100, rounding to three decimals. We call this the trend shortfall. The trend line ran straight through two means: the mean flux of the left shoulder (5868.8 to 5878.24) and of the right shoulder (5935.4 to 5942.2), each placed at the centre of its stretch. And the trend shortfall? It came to 0.022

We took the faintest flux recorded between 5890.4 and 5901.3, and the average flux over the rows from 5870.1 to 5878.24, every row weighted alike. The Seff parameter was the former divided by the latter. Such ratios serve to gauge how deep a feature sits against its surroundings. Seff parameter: 0.89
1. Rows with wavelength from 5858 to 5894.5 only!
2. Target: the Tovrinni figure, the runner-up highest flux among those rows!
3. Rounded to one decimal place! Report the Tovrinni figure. 29.6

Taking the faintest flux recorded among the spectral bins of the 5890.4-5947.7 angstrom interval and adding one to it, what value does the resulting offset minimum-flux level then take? 26.6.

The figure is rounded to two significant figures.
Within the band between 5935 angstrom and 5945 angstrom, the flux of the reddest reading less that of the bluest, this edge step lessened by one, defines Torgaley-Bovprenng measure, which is -2.3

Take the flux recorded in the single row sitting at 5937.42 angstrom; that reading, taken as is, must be 29.4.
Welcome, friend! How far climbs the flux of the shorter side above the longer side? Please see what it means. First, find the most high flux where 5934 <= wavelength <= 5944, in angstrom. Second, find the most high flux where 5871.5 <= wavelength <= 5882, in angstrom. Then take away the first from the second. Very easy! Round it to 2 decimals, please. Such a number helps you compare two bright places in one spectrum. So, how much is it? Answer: 0.10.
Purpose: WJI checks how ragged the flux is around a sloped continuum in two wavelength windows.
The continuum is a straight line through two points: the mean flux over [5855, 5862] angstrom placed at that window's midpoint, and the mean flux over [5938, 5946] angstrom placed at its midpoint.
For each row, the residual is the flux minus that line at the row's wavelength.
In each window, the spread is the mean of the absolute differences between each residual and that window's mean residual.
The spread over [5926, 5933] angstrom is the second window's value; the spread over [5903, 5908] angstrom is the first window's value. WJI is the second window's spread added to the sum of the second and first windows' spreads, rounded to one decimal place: 2.5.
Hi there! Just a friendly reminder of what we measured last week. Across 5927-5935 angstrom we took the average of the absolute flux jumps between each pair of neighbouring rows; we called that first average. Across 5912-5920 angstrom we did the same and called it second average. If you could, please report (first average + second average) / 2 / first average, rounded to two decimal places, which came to 1.06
